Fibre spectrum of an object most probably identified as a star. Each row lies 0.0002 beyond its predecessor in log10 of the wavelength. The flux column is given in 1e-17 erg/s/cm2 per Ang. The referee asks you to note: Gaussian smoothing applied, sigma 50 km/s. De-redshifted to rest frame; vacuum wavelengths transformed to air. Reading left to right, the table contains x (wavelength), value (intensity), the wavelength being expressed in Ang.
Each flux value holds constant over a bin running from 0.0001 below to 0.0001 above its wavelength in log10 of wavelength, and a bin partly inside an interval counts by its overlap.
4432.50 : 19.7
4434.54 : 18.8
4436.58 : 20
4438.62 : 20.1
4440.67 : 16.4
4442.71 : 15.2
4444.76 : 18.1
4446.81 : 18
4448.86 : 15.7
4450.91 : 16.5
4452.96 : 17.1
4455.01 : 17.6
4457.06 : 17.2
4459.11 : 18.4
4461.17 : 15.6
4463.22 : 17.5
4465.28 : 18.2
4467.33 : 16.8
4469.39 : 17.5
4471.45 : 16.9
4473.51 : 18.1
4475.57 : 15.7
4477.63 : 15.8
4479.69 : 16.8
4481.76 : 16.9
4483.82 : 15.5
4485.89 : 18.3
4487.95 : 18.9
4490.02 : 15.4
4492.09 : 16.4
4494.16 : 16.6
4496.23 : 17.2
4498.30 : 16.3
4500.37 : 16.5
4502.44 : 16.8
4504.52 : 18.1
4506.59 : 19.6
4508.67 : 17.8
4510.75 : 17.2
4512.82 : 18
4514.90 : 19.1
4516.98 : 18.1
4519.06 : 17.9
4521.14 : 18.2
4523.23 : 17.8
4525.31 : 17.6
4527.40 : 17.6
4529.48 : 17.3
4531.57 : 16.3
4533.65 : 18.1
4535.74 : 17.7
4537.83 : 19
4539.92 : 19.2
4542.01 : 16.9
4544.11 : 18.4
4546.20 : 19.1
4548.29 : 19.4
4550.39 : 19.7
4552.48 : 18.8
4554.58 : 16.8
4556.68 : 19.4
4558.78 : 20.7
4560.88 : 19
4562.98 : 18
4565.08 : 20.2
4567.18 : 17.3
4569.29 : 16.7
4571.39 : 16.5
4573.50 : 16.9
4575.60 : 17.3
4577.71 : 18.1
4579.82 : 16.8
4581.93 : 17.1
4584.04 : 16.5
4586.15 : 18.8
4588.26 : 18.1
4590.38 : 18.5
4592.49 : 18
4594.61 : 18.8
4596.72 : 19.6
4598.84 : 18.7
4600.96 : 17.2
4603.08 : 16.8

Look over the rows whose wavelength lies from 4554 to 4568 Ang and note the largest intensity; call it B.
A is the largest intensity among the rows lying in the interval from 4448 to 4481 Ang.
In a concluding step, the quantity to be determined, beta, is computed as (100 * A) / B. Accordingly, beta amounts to 89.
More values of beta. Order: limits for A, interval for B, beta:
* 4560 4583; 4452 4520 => 103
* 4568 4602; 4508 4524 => 103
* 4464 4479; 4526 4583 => 88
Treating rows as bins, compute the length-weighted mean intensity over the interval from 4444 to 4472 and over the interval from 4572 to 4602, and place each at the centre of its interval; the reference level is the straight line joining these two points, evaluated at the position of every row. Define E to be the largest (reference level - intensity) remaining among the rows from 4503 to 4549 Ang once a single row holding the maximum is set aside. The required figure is 0.7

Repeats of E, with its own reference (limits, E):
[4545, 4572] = 1.1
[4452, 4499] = 1.8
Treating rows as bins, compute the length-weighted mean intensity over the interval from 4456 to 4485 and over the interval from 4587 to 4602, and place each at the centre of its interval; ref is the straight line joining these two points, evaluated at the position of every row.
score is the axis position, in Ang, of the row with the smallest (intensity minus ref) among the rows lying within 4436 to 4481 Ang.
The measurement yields 4442.71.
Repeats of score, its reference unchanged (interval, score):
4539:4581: 4571.39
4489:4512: 4490.02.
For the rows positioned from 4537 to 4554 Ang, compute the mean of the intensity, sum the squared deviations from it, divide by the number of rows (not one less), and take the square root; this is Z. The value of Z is 0.8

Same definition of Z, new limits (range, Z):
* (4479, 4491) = 1.3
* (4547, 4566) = 1.1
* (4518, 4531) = 0.3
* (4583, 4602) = 0.9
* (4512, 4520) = 0.5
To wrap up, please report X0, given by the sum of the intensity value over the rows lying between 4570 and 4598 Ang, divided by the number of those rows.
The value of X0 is 17.8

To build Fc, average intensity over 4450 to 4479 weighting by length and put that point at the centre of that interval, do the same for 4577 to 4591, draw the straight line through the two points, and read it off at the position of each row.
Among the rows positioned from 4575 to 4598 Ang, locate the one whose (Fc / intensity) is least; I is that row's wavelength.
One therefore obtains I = 4596.72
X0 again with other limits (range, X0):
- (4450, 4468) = 17.2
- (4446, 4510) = 17.1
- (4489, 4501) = 16.4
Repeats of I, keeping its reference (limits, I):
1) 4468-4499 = 4487.95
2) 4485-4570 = 4558.78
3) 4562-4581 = 4565.08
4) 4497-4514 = 4506.59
